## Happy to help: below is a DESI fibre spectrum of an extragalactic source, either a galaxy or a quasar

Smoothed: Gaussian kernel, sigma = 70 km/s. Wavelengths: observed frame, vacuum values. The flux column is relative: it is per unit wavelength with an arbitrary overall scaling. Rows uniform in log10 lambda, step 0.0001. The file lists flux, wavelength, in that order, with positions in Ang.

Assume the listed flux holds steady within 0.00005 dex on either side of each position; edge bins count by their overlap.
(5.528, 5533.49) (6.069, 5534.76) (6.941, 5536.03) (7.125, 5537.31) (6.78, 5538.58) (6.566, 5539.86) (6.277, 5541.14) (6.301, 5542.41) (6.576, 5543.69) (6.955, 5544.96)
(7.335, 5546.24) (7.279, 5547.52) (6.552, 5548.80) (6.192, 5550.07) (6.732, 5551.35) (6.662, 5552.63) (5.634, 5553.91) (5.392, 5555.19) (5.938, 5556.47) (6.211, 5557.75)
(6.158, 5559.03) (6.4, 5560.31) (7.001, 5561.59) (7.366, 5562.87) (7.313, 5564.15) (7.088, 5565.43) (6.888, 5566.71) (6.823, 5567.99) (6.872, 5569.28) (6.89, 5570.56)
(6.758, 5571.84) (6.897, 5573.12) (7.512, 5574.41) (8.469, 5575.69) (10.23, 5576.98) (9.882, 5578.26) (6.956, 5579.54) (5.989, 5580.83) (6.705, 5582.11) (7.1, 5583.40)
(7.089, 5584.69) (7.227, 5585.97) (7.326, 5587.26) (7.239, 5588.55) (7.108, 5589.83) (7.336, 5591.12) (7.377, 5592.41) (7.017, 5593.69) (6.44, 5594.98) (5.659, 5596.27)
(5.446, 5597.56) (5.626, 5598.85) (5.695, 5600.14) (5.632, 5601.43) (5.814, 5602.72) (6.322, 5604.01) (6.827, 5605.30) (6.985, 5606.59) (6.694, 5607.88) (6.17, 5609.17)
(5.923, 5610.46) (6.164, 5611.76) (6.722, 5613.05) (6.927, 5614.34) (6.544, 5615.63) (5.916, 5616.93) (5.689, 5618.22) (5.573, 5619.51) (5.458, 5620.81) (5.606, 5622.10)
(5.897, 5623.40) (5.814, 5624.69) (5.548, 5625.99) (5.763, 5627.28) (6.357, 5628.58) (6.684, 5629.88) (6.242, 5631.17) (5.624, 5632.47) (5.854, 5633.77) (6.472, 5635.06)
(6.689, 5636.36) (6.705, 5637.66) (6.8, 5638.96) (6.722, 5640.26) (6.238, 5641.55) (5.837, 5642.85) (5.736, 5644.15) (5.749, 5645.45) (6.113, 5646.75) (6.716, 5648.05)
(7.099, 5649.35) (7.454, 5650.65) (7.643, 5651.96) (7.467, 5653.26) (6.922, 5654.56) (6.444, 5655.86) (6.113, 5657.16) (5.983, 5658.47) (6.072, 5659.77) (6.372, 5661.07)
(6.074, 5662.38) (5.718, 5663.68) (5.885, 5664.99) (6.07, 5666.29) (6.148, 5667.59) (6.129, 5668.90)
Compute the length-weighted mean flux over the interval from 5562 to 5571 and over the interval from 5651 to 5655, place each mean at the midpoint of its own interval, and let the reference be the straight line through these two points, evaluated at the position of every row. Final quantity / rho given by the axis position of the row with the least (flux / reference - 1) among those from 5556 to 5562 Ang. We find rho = 5556.47 Ang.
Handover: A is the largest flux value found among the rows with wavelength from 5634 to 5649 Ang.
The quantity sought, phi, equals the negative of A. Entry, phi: -6.8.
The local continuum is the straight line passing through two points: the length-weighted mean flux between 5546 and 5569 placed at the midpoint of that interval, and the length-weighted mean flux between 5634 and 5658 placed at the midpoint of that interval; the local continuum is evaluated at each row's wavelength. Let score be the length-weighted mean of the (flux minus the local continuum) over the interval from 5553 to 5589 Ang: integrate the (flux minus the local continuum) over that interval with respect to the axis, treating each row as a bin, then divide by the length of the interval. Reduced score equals 0.45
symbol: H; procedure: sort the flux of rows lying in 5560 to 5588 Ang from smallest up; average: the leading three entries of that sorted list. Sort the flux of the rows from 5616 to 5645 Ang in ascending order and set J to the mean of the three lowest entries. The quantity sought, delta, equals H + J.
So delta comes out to 11.9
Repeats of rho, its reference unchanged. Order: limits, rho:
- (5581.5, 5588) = 5582.11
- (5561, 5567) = 5566.71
